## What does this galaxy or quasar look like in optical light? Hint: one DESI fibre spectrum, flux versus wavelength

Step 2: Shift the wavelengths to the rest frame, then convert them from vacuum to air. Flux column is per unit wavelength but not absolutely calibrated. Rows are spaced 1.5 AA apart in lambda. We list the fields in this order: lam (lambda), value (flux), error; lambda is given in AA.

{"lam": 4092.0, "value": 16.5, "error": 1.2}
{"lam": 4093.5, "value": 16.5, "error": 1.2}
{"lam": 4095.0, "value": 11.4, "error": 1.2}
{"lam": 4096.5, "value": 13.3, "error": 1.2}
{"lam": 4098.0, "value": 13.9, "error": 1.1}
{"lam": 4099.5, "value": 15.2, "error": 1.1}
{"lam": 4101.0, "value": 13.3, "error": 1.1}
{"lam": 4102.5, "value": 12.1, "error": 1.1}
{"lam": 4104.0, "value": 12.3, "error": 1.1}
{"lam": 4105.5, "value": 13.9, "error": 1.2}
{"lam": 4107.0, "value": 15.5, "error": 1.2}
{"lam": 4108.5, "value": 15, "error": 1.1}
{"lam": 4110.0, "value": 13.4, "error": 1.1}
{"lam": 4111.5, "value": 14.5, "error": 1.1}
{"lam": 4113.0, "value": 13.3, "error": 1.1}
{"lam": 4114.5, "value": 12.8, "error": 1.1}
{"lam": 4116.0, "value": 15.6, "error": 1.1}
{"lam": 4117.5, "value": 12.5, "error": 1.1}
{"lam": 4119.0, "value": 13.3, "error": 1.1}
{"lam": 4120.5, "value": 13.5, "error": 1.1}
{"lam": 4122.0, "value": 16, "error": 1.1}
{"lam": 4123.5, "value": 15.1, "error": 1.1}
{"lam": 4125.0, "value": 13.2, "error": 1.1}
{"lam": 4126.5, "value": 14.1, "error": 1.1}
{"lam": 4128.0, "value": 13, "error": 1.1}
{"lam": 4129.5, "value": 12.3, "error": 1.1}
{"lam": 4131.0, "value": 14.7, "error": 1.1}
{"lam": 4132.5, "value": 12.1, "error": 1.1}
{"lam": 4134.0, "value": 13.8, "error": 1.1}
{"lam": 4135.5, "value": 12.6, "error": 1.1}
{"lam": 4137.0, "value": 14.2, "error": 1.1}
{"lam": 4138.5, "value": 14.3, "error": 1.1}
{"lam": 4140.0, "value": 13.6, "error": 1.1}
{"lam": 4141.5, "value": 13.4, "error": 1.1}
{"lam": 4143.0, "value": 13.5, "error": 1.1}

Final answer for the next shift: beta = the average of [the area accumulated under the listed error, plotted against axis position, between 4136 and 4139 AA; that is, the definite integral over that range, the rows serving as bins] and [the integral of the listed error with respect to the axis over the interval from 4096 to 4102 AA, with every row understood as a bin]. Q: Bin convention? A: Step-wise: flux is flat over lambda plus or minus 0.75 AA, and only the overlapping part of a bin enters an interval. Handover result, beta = 5.0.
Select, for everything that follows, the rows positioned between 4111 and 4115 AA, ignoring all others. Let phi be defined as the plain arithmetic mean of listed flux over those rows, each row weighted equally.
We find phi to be 13.53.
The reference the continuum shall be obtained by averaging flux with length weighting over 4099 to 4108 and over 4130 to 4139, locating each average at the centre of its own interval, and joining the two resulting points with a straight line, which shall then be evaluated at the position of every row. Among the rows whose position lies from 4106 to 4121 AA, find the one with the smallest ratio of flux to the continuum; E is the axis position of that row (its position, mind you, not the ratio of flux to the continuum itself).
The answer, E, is 4117.5 AA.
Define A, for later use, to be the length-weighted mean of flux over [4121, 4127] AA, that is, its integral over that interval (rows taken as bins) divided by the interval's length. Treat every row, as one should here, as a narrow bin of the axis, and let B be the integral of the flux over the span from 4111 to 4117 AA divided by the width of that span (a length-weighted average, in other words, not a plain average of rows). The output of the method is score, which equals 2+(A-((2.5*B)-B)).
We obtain -4.4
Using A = 14.6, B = 14.0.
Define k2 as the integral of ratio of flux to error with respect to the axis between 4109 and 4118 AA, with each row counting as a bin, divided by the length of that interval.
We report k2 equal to 12.5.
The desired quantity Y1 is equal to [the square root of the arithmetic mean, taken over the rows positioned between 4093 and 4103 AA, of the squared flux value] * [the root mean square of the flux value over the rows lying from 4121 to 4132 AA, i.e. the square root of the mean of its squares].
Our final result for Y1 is 194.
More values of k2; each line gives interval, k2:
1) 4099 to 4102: 12.7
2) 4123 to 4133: 12.3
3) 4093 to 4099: 11.7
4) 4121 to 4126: 13.3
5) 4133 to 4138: 12.3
